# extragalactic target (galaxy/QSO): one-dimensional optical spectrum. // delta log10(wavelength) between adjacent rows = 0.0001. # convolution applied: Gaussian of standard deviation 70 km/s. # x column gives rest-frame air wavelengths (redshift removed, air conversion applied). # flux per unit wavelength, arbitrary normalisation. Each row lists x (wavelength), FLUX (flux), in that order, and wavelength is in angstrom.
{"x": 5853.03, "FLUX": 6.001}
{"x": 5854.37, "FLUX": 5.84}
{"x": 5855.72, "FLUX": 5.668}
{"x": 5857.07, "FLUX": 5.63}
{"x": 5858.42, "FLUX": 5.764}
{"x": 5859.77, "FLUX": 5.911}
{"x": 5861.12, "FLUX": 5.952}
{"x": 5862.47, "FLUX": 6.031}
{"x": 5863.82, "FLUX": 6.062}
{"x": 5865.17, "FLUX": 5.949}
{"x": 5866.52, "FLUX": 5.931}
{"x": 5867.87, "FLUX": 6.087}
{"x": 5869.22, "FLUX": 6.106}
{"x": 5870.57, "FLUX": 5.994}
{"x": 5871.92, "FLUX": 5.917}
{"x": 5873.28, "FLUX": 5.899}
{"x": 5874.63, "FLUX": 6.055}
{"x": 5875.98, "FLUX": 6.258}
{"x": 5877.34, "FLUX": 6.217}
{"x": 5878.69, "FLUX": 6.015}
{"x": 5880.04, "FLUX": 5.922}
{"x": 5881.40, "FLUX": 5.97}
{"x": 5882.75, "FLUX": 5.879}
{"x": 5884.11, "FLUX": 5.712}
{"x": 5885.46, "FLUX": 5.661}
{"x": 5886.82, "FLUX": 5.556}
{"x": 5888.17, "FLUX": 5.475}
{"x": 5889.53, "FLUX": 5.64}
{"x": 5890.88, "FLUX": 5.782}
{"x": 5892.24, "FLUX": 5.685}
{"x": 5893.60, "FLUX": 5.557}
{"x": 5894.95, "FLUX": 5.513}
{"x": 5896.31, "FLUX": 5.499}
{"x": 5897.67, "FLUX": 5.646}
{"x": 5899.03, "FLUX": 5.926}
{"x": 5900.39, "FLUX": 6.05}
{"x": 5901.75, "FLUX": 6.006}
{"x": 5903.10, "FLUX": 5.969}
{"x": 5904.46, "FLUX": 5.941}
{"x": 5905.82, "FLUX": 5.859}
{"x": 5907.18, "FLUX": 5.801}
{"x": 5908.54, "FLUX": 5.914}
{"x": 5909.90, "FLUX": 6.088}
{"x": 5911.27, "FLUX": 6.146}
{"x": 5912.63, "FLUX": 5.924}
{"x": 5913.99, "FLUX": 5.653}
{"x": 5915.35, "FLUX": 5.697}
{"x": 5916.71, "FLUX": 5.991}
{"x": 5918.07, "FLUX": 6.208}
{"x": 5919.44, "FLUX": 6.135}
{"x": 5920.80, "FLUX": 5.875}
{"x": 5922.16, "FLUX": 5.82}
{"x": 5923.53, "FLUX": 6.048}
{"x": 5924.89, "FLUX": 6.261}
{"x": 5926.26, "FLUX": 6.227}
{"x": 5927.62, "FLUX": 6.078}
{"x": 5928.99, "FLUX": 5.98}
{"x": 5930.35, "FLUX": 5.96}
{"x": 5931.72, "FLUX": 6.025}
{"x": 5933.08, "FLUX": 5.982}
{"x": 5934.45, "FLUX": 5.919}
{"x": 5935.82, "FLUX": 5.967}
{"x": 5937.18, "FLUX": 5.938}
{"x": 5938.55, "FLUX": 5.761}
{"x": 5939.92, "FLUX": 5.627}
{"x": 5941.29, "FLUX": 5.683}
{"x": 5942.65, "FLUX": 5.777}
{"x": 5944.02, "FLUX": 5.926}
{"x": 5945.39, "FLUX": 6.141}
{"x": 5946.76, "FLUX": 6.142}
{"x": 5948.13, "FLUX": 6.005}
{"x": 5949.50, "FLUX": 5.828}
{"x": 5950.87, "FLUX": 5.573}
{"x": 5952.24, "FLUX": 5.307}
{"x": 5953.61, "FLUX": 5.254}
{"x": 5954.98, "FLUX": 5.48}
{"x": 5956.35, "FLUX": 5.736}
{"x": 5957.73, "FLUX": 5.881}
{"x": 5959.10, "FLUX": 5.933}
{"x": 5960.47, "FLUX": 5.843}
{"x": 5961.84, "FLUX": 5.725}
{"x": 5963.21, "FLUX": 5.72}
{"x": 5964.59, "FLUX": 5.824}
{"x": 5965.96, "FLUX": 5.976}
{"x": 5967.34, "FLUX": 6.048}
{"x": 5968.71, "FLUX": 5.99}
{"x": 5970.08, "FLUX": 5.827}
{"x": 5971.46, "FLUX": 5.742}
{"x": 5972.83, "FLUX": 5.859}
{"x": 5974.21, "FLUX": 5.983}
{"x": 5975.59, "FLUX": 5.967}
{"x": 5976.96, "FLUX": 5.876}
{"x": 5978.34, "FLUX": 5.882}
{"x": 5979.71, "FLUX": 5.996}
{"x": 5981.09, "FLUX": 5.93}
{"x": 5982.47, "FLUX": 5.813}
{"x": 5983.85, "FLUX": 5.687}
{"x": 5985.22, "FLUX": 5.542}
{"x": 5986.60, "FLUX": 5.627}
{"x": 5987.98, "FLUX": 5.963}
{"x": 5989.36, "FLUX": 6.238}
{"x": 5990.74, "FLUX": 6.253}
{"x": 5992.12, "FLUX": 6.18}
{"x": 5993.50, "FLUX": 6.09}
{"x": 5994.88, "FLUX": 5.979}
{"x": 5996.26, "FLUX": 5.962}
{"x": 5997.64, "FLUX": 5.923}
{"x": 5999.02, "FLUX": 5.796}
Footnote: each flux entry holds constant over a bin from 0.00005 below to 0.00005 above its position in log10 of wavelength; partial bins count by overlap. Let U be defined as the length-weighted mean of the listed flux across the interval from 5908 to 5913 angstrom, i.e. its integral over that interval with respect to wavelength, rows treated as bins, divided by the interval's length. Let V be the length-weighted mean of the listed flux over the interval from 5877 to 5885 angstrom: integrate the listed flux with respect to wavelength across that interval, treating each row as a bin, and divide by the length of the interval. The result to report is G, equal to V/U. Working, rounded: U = 6.02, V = 5.94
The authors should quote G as 0.99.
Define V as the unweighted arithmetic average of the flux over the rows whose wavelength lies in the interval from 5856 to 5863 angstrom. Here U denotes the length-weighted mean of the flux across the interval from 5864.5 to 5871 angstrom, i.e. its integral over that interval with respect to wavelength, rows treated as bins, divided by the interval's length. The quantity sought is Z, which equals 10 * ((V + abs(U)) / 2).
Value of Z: 59.4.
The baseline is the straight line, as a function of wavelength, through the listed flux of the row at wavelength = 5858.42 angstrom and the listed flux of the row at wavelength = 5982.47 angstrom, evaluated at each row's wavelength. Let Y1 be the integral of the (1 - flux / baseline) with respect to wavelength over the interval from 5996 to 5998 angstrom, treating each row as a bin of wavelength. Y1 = -0.04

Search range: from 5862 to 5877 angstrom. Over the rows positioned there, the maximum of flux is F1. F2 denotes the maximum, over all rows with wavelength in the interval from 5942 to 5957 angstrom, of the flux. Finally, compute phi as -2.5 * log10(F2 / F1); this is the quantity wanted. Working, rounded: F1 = 6.258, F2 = 6.142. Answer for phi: 0.02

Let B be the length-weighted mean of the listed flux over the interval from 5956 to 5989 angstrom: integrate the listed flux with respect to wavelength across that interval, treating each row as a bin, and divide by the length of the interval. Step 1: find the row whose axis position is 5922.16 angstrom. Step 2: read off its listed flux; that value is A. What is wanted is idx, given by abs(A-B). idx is 0.03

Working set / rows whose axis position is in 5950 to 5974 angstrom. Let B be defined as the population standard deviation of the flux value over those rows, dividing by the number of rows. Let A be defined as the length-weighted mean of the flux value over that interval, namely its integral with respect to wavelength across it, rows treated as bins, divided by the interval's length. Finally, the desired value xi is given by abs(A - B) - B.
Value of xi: 5.31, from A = 5.75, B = 0.22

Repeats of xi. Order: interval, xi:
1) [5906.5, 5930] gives 5.64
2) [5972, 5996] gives 5.55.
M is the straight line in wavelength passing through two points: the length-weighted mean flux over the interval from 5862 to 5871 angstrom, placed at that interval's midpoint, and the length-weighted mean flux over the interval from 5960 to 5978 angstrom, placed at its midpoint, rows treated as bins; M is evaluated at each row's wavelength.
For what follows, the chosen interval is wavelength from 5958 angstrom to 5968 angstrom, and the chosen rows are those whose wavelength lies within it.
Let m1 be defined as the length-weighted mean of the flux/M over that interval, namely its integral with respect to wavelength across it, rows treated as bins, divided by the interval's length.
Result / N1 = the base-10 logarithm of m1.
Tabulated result -0.0013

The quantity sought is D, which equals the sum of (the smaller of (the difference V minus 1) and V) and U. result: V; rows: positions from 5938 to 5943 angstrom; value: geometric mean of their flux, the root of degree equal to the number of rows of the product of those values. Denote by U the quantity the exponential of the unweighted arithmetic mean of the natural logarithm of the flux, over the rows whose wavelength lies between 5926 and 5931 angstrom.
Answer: 10.77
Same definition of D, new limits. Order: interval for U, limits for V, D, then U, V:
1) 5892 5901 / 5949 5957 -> 10.22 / 5.69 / 5.53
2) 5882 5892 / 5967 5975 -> 10.58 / 5.67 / 5.91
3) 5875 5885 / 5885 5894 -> 10.62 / 5.99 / 5.62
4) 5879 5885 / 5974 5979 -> 10.80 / 5.87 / 5.93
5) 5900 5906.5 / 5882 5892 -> 10.64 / 5.96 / 5.67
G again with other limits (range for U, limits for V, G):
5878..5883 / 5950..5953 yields 0.92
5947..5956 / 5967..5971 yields 1.06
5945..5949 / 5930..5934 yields 0.98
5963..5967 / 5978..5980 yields 1.02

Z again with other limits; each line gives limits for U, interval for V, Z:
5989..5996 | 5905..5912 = 60.5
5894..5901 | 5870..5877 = 58.7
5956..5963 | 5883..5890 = 57.2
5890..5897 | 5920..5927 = 58.3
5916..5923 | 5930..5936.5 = 59.9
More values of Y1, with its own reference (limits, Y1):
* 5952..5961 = 0.24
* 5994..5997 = -0.08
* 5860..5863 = -0.11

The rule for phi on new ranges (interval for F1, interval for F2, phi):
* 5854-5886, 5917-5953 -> 0.00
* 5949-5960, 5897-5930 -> -0.06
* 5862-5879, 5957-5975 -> 0.04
